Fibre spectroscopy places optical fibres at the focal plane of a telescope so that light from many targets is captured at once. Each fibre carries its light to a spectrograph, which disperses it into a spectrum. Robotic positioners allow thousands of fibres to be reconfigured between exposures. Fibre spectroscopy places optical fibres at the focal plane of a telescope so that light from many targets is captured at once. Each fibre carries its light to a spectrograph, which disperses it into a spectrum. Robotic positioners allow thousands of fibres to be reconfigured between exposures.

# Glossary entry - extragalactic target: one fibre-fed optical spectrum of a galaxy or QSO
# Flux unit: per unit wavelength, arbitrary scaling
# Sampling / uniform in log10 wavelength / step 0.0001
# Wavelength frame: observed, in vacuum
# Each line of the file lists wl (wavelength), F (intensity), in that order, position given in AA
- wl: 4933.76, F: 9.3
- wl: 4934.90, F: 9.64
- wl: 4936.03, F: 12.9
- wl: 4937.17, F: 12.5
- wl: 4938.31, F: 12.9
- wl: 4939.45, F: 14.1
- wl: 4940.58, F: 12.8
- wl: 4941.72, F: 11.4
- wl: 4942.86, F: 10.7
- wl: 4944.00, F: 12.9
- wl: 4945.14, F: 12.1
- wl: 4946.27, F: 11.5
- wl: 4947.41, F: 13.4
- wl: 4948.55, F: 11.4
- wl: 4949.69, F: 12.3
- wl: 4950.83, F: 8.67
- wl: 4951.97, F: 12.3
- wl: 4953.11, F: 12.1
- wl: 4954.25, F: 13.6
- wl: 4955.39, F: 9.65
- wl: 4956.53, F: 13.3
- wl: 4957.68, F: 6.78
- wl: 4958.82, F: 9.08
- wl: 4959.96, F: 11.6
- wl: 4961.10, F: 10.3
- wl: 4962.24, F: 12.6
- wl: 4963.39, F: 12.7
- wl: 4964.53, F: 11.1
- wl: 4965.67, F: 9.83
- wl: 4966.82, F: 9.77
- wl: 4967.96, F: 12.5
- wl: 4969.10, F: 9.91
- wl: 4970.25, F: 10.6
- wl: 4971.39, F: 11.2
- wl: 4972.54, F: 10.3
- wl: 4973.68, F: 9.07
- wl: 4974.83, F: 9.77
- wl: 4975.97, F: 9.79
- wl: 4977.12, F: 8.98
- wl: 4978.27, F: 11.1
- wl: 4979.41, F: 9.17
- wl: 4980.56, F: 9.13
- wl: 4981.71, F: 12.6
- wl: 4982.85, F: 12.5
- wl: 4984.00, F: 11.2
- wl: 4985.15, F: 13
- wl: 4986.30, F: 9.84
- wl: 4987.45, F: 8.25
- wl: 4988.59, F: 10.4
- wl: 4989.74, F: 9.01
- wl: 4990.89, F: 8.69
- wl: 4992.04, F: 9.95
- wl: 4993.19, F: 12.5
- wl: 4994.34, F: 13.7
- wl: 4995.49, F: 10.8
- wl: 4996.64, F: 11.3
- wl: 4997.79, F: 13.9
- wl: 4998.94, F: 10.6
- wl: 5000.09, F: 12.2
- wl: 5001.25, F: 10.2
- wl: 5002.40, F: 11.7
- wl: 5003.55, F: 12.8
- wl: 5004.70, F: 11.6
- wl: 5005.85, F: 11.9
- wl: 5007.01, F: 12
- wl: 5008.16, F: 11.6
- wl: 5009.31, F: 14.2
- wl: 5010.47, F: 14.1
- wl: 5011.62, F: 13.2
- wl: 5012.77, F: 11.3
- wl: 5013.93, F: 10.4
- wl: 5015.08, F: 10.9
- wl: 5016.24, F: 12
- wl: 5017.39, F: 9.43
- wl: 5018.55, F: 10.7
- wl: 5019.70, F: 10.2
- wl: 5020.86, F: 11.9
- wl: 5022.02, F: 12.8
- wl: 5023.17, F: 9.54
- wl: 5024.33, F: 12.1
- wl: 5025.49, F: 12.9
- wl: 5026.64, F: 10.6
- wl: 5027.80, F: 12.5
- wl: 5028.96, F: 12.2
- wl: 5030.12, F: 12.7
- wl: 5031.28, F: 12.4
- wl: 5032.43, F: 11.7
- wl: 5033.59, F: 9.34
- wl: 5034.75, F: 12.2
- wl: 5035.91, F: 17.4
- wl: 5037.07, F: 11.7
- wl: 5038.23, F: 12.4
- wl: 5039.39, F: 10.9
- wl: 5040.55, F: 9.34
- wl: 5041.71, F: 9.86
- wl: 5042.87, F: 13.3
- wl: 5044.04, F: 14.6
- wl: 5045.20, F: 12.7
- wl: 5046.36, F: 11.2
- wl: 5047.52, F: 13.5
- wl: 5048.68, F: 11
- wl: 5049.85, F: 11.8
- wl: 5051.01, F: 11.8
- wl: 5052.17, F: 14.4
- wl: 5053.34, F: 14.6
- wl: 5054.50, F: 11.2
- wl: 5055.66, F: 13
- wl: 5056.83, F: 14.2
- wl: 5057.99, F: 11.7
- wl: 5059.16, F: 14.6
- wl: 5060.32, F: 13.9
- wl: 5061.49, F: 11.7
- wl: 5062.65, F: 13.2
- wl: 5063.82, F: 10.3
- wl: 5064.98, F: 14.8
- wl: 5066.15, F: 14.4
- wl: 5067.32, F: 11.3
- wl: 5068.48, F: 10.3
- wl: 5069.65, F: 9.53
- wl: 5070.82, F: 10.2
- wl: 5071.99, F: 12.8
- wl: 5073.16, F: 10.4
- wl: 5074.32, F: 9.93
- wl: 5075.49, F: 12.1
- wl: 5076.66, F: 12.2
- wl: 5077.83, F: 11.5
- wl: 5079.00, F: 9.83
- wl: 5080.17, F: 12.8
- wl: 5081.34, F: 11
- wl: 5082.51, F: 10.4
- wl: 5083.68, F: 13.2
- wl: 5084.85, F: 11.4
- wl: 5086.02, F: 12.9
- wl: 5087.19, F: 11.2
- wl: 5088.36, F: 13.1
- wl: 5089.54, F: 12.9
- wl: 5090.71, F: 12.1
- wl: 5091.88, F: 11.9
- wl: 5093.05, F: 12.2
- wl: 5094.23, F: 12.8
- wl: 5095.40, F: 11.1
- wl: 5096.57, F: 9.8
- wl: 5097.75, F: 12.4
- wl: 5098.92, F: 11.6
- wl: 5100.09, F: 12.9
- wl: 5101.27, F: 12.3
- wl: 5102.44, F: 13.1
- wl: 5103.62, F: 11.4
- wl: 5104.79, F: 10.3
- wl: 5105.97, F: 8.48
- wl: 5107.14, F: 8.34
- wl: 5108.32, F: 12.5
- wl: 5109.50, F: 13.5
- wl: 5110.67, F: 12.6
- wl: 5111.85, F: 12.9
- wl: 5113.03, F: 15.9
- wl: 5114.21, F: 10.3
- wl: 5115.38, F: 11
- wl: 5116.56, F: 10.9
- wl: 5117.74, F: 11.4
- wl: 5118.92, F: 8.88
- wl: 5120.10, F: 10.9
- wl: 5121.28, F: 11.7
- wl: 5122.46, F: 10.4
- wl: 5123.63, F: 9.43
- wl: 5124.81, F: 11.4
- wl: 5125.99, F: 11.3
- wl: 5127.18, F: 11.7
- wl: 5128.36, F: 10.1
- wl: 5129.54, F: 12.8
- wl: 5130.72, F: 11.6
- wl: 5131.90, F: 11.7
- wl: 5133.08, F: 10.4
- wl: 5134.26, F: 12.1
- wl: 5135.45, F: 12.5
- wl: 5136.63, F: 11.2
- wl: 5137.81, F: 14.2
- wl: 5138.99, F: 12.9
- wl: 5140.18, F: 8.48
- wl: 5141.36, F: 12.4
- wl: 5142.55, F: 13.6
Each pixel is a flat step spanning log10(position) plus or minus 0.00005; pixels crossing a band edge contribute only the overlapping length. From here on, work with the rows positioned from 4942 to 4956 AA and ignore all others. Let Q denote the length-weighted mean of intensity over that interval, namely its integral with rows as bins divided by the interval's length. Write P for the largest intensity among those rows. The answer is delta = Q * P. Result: 159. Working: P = 13.6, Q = 11.7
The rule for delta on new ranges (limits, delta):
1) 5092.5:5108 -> 148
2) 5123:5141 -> 163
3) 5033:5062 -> 217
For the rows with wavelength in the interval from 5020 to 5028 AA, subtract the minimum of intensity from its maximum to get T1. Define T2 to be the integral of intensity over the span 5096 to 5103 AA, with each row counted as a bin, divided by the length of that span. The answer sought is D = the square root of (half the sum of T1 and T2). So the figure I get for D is 2.77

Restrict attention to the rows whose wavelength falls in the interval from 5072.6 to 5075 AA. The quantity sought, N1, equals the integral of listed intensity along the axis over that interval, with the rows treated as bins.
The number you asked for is 25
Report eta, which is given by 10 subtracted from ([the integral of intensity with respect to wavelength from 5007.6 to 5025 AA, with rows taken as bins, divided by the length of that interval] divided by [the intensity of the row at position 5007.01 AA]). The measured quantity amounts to -9.03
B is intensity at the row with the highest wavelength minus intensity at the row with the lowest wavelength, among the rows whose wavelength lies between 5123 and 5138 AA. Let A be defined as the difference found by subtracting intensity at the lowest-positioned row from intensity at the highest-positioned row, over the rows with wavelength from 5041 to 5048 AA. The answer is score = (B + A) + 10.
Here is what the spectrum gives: 18.4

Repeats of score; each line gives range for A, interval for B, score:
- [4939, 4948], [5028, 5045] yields 11.7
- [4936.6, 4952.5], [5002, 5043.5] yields 11.4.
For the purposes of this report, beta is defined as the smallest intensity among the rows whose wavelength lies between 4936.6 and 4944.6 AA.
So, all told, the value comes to 10.7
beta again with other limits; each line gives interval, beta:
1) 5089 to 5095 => 11.9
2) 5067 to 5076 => 9.53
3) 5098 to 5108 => 8.34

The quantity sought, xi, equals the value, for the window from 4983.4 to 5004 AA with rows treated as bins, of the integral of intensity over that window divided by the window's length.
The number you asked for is 11.1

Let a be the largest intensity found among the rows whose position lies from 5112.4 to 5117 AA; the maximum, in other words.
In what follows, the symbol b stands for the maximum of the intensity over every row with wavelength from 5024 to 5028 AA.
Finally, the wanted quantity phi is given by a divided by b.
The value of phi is 1.23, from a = 15.9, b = 12.9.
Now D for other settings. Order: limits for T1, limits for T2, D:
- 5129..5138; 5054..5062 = 2.89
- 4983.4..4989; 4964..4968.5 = 2.79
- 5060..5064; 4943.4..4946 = 2.83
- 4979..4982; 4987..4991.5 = 2.51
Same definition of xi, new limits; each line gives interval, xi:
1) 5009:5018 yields 11.9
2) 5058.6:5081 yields 11.9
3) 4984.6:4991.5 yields 9.9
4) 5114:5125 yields 10.6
